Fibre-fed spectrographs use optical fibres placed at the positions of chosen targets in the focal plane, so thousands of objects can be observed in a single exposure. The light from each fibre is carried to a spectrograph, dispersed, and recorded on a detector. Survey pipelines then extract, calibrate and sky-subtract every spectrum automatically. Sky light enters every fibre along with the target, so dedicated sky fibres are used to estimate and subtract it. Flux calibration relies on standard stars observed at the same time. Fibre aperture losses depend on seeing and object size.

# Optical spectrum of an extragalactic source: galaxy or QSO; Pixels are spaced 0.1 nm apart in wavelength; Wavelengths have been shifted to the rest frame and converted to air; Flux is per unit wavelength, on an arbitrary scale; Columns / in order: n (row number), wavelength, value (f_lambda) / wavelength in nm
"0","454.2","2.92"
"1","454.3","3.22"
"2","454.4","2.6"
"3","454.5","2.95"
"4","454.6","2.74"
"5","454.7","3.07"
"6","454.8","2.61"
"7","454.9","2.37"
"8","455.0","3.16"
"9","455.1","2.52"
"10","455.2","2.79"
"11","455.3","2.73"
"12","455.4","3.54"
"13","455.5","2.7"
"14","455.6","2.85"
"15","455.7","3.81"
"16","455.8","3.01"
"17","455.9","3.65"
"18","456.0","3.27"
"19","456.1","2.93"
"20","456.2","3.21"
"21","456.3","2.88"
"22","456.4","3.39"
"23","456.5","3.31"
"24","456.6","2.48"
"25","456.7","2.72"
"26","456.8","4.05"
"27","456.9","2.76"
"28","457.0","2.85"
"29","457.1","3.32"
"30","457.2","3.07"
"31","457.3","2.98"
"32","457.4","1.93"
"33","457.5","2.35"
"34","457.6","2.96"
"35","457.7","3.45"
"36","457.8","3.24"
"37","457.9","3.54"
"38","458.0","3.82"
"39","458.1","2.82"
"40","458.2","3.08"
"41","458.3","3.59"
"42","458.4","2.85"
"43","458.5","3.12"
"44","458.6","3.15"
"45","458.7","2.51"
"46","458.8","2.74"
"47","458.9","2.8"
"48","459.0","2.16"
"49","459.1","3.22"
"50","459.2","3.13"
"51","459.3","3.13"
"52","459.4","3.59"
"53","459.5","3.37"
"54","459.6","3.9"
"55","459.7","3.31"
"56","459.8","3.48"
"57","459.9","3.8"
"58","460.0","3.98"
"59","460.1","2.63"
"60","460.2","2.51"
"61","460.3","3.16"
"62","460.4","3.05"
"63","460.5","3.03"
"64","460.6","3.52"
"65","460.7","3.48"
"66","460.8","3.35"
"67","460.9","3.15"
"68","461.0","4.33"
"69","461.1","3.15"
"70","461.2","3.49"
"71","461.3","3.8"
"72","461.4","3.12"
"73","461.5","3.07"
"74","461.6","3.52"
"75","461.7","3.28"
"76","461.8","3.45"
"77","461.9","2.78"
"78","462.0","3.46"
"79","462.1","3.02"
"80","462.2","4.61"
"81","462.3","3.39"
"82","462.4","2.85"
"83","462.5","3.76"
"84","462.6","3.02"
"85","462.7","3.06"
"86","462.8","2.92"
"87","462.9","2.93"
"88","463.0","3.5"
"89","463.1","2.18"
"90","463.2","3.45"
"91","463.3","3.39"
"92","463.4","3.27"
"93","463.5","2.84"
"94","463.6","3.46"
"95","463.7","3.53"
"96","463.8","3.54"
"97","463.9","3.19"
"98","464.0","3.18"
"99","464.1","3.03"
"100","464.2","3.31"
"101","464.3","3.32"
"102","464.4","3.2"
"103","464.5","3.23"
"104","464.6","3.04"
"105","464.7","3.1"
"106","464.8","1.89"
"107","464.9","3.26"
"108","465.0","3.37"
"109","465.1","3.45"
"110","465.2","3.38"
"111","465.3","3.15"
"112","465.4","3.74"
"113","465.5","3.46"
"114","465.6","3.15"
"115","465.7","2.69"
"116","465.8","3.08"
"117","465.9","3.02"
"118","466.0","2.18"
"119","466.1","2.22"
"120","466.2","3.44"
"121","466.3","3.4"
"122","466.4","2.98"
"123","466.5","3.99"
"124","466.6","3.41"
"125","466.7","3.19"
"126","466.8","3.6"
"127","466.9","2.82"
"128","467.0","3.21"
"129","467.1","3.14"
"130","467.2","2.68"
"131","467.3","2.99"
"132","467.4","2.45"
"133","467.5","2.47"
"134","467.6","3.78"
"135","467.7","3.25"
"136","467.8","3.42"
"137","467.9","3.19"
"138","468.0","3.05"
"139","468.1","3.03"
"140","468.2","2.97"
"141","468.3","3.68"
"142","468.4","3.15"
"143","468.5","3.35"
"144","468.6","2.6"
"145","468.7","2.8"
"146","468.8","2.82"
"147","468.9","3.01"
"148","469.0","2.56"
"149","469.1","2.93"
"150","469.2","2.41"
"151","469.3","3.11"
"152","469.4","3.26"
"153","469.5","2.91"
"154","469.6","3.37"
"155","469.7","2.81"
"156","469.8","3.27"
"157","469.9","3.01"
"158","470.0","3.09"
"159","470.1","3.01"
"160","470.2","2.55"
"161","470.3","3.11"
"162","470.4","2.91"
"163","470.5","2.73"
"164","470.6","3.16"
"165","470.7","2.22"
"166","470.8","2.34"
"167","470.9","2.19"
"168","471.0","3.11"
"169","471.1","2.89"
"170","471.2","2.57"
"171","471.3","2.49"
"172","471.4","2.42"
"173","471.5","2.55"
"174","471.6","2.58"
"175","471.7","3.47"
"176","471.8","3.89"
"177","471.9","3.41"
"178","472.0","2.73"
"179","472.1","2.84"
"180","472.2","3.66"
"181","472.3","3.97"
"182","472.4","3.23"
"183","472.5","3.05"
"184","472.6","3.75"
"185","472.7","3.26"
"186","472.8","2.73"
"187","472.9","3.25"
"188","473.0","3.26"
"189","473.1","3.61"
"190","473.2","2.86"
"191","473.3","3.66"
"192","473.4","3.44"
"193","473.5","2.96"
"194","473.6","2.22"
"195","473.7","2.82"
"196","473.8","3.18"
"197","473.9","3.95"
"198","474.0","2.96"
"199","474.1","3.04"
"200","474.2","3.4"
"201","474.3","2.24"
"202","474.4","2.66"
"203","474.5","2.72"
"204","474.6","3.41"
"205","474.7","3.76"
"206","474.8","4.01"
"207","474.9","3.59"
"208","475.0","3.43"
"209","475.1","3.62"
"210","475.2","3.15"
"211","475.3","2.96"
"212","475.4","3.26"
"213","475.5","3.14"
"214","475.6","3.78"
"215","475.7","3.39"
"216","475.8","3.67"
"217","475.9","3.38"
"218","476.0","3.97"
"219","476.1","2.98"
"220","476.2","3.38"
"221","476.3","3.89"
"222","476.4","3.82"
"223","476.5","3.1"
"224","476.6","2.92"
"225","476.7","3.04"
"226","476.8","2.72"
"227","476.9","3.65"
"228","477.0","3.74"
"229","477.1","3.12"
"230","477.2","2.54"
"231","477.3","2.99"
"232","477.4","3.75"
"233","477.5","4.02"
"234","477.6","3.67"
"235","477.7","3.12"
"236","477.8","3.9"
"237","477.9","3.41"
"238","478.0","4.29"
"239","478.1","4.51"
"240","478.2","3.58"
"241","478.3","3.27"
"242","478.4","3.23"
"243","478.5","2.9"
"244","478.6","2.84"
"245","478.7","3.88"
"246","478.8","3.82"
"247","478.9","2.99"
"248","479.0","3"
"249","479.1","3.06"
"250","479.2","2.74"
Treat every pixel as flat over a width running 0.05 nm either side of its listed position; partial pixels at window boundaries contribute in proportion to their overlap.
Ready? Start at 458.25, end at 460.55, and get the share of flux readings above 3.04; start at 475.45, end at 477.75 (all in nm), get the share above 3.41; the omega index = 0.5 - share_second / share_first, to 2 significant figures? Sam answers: -0.17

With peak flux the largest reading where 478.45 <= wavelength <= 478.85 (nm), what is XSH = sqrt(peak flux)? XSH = 1.97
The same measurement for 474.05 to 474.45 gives 1.84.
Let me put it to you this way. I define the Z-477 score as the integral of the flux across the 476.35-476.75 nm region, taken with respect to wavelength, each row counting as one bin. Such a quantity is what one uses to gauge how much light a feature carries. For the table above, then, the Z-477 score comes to 1.29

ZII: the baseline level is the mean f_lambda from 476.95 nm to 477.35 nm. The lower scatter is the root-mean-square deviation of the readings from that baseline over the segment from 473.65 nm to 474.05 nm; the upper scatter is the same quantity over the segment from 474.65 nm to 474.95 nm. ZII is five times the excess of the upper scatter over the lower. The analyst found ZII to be 1.3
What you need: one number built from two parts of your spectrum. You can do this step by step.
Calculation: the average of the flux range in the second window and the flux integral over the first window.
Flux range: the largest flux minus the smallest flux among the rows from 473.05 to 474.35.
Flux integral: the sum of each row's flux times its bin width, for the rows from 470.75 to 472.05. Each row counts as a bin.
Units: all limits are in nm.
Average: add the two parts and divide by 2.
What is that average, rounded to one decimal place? 2.7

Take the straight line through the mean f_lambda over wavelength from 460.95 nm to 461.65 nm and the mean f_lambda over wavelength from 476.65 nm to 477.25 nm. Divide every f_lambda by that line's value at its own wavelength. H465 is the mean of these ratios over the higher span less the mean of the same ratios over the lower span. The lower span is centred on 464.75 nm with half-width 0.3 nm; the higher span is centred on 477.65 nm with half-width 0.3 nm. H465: 0.30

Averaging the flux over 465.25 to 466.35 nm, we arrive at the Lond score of 3.05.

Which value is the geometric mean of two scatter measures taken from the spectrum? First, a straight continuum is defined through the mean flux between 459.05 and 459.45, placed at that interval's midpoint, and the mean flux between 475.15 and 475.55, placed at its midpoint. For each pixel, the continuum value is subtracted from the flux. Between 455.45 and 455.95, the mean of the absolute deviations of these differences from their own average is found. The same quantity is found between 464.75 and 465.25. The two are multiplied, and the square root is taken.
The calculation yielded 0.446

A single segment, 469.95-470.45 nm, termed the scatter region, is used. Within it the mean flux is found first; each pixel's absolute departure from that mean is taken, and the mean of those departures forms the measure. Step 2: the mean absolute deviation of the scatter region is 0.16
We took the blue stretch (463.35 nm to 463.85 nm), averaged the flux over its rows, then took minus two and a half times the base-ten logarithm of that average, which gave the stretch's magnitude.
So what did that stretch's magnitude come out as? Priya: -1.31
